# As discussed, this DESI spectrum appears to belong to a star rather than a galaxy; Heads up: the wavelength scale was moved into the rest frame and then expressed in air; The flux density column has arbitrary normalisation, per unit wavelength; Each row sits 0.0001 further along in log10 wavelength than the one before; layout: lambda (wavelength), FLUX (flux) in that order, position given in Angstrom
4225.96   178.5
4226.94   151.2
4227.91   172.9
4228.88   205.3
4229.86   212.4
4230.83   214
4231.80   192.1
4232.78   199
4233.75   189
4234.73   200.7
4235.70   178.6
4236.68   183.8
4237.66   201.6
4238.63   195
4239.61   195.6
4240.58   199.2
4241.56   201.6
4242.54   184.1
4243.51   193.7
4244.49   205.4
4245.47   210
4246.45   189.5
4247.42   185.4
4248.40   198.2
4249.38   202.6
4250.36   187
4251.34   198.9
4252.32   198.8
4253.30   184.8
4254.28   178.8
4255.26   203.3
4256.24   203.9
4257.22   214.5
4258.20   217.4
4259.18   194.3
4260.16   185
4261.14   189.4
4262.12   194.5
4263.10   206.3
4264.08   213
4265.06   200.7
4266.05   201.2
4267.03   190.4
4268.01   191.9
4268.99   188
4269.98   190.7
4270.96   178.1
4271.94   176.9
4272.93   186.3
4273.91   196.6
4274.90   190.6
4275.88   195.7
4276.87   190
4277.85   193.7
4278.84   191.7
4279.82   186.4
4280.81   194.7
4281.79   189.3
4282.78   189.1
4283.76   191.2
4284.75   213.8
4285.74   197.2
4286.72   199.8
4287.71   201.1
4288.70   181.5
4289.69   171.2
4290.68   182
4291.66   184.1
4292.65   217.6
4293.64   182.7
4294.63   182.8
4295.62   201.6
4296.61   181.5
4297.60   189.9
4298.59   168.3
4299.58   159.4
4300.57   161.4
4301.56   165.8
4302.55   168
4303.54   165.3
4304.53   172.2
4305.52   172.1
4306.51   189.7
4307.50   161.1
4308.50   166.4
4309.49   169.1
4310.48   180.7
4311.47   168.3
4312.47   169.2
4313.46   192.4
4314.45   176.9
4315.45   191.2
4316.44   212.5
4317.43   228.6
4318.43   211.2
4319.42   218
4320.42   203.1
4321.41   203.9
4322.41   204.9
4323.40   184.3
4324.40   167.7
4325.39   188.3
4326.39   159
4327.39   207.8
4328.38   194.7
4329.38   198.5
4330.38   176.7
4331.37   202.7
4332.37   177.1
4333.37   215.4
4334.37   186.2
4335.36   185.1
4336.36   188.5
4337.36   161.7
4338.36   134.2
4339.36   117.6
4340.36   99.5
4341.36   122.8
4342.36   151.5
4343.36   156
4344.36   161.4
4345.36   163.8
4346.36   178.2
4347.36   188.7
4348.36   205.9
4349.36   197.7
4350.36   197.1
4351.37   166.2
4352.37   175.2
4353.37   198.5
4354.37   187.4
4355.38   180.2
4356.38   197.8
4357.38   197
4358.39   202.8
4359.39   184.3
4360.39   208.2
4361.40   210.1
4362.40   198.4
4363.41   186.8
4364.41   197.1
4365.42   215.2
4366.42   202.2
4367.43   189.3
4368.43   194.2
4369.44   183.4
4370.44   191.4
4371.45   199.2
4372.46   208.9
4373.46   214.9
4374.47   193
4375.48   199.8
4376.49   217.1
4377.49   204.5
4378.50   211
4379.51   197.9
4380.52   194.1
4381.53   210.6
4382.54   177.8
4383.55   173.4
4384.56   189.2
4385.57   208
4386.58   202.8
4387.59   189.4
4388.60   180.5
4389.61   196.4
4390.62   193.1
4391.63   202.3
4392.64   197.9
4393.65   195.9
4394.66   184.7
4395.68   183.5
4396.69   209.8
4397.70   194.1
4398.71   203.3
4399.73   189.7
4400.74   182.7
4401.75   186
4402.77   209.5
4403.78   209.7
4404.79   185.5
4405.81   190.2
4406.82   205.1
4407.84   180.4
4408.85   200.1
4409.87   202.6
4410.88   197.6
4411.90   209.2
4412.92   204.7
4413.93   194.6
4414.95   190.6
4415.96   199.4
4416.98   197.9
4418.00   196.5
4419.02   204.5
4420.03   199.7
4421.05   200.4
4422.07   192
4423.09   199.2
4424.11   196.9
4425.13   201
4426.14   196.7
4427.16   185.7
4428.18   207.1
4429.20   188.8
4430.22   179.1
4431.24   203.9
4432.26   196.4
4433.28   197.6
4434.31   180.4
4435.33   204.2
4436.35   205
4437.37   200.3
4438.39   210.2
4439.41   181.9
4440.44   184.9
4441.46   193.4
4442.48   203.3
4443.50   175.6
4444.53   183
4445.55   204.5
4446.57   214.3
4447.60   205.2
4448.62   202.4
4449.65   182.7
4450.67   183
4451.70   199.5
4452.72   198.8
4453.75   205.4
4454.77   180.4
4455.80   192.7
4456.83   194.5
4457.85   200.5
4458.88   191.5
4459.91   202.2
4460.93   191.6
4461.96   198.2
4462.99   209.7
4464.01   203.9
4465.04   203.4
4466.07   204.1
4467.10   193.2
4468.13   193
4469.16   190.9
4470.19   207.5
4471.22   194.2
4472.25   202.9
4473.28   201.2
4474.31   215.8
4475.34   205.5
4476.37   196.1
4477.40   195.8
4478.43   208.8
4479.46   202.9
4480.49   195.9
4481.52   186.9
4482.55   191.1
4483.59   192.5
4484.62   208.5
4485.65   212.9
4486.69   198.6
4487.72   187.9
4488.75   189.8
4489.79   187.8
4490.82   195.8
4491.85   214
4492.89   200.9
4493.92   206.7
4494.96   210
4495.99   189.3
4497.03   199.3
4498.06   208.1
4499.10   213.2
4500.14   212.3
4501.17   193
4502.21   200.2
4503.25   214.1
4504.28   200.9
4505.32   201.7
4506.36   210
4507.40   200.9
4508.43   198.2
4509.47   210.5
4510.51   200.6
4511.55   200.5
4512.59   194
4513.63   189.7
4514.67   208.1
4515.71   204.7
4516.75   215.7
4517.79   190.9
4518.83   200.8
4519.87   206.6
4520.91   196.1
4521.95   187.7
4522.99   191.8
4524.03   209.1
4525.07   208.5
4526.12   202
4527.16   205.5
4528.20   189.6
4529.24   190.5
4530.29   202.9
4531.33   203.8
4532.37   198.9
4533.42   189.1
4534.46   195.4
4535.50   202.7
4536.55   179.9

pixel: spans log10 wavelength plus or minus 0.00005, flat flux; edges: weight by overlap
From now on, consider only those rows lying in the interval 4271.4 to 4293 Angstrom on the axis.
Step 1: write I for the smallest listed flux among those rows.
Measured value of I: 171.2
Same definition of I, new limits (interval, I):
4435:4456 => 175.6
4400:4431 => 179.1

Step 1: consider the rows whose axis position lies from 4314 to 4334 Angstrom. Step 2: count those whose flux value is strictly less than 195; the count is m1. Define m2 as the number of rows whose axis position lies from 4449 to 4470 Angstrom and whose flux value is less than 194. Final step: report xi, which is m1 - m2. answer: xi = 0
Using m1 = 9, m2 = 9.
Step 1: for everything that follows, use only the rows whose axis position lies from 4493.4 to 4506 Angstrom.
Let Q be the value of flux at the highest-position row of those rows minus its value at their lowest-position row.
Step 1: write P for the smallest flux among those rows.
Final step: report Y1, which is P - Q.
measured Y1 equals 194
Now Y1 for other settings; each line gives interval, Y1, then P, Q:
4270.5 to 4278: 161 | 176.9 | 16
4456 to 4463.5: 176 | 191.5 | 15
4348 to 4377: 155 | 166.2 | 11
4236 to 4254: 183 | 183.8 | 1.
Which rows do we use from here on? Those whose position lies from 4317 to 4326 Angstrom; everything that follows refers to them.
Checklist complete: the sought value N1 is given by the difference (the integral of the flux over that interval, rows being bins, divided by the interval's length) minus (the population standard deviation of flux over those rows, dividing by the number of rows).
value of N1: 183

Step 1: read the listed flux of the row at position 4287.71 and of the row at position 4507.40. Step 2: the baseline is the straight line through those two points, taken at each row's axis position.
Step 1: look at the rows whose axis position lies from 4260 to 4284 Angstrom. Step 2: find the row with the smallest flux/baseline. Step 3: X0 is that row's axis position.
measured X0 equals 4271.94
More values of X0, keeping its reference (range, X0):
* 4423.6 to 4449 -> 4443.50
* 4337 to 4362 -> 4340.36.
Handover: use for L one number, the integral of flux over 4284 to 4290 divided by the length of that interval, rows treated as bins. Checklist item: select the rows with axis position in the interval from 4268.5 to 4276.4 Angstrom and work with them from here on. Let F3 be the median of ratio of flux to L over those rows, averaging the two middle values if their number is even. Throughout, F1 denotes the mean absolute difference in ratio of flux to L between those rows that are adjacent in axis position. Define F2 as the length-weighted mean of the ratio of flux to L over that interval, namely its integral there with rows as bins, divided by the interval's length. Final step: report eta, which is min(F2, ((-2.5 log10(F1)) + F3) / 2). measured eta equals 0.97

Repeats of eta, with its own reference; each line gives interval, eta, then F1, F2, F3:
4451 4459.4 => 1.00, 0.045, 1.00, 1.01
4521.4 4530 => 1.02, 0.036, 1.02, 1.01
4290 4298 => 0.98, 0.087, 0.98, 0.94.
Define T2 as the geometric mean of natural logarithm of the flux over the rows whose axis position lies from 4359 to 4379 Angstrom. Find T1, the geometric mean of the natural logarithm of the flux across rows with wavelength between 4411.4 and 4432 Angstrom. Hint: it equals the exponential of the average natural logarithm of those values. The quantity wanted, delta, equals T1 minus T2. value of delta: -0.01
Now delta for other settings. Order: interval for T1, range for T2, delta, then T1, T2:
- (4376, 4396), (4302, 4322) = 0.05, 5.27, 5.22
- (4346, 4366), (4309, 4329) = 0.01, 5.26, 5.25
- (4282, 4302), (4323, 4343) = 0.10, 5.22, 5.12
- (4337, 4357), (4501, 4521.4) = -0.21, 5.10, 5.31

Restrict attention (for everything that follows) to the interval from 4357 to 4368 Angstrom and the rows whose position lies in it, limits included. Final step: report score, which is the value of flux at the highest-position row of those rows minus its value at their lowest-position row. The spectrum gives -8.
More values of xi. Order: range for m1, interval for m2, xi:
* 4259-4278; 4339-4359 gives 1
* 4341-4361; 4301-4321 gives -3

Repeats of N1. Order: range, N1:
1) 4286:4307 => 166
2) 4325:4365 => 154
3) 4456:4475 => 193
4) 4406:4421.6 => 192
